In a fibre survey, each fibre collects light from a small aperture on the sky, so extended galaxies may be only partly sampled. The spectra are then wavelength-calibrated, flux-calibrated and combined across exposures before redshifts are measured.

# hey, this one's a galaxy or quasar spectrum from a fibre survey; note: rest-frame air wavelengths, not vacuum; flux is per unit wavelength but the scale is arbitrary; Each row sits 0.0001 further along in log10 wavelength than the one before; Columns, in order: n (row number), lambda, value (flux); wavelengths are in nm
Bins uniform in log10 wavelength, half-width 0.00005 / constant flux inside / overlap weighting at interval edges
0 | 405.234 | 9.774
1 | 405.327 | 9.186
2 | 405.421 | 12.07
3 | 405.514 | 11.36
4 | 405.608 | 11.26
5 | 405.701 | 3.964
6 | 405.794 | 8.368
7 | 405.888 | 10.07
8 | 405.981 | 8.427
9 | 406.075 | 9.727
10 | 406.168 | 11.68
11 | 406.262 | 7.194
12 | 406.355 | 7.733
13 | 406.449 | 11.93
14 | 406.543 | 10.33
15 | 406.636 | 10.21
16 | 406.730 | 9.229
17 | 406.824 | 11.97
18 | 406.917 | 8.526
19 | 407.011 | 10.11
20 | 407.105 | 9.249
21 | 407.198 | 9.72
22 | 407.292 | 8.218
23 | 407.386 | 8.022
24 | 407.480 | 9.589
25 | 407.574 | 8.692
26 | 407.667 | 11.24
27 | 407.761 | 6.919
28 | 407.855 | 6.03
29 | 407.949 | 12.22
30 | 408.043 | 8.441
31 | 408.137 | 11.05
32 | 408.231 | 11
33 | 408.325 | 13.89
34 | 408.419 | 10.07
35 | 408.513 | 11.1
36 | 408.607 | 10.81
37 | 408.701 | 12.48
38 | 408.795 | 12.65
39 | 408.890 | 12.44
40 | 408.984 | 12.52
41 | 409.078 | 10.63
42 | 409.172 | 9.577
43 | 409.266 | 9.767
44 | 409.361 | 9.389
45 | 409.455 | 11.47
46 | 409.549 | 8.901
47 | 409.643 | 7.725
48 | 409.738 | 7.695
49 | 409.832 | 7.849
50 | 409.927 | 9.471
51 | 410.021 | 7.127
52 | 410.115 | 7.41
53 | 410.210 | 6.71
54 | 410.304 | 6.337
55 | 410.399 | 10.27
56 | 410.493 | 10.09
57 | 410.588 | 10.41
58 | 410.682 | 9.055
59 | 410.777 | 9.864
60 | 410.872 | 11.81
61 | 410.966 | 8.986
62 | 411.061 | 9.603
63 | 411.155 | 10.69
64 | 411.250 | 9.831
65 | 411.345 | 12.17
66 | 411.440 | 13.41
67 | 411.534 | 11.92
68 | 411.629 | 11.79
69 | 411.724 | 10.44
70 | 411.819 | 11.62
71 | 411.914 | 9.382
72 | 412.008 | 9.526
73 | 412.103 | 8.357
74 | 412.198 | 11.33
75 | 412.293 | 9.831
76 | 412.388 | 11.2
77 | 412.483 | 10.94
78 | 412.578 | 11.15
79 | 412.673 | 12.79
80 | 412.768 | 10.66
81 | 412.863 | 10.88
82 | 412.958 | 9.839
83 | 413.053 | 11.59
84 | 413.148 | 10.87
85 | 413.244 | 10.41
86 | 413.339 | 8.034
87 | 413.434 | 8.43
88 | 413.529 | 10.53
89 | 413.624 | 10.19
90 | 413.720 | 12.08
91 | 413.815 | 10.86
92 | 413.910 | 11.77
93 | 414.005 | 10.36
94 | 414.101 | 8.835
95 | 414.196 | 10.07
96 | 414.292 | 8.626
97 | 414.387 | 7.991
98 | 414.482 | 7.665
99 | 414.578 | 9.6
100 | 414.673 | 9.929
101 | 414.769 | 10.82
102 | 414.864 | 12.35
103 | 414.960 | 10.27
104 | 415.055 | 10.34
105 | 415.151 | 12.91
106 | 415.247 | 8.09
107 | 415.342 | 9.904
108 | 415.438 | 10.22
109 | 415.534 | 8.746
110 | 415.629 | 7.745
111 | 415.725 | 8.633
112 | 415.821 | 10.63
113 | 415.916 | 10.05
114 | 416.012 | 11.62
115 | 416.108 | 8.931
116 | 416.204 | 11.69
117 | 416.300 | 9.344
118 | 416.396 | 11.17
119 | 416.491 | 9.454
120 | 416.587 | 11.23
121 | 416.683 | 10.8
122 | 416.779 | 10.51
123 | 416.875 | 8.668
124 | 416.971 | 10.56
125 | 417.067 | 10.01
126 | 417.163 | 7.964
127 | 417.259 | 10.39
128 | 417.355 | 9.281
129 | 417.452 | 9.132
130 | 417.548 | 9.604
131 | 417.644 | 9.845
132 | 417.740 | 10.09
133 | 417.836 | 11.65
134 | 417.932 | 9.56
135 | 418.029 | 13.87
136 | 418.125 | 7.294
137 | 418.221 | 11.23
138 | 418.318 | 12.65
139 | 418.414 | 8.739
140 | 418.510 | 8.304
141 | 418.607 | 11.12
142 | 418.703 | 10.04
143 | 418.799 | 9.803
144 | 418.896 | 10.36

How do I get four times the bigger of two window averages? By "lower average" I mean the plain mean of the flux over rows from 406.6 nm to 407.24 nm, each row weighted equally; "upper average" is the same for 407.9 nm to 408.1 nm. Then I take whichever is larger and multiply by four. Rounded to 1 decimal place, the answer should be 41.3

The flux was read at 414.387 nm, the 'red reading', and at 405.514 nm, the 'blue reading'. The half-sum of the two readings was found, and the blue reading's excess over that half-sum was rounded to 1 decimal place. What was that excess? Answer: 1.7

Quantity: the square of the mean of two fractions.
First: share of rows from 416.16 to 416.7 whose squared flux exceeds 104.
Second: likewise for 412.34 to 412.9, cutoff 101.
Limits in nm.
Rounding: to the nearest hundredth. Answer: 0.69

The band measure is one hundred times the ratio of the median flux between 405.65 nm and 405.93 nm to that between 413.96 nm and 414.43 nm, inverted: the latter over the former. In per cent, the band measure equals 106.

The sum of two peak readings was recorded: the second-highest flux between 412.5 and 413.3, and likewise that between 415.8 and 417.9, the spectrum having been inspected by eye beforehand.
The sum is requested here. 23.2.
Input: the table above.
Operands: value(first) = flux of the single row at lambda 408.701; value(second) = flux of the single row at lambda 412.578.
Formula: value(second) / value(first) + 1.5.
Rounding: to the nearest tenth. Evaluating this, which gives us 2.4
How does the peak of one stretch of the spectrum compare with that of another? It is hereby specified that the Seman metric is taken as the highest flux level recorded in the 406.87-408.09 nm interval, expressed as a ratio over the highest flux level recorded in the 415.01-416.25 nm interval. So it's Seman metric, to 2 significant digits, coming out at 0.95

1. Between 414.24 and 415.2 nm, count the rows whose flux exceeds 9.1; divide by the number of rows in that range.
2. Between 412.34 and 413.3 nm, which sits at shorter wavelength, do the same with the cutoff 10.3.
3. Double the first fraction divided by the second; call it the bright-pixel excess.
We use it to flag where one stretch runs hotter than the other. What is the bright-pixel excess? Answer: 1.6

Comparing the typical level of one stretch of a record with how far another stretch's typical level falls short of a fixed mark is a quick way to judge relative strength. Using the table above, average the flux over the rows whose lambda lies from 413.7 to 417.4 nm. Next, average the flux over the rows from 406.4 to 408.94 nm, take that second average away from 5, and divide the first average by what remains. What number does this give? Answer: -1.91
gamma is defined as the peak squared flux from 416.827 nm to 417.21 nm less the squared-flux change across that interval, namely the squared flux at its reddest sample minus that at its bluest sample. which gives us 123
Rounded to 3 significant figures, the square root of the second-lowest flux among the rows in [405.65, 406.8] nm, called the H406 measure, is 2.68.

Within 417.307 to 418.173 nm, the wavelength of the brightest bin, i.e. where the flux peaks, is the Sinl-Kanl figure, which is 418.029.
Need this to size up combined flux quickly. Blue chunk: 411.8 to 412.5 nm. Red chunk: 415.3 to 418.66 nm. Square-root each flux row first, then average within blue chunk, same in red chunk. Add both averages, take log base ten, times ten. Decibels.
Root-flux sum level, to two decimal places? 8.03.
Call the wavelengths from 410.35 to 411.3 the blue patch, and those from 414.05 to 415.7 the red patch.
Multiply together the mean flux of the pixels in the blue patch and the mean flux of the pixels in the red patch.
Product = 97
